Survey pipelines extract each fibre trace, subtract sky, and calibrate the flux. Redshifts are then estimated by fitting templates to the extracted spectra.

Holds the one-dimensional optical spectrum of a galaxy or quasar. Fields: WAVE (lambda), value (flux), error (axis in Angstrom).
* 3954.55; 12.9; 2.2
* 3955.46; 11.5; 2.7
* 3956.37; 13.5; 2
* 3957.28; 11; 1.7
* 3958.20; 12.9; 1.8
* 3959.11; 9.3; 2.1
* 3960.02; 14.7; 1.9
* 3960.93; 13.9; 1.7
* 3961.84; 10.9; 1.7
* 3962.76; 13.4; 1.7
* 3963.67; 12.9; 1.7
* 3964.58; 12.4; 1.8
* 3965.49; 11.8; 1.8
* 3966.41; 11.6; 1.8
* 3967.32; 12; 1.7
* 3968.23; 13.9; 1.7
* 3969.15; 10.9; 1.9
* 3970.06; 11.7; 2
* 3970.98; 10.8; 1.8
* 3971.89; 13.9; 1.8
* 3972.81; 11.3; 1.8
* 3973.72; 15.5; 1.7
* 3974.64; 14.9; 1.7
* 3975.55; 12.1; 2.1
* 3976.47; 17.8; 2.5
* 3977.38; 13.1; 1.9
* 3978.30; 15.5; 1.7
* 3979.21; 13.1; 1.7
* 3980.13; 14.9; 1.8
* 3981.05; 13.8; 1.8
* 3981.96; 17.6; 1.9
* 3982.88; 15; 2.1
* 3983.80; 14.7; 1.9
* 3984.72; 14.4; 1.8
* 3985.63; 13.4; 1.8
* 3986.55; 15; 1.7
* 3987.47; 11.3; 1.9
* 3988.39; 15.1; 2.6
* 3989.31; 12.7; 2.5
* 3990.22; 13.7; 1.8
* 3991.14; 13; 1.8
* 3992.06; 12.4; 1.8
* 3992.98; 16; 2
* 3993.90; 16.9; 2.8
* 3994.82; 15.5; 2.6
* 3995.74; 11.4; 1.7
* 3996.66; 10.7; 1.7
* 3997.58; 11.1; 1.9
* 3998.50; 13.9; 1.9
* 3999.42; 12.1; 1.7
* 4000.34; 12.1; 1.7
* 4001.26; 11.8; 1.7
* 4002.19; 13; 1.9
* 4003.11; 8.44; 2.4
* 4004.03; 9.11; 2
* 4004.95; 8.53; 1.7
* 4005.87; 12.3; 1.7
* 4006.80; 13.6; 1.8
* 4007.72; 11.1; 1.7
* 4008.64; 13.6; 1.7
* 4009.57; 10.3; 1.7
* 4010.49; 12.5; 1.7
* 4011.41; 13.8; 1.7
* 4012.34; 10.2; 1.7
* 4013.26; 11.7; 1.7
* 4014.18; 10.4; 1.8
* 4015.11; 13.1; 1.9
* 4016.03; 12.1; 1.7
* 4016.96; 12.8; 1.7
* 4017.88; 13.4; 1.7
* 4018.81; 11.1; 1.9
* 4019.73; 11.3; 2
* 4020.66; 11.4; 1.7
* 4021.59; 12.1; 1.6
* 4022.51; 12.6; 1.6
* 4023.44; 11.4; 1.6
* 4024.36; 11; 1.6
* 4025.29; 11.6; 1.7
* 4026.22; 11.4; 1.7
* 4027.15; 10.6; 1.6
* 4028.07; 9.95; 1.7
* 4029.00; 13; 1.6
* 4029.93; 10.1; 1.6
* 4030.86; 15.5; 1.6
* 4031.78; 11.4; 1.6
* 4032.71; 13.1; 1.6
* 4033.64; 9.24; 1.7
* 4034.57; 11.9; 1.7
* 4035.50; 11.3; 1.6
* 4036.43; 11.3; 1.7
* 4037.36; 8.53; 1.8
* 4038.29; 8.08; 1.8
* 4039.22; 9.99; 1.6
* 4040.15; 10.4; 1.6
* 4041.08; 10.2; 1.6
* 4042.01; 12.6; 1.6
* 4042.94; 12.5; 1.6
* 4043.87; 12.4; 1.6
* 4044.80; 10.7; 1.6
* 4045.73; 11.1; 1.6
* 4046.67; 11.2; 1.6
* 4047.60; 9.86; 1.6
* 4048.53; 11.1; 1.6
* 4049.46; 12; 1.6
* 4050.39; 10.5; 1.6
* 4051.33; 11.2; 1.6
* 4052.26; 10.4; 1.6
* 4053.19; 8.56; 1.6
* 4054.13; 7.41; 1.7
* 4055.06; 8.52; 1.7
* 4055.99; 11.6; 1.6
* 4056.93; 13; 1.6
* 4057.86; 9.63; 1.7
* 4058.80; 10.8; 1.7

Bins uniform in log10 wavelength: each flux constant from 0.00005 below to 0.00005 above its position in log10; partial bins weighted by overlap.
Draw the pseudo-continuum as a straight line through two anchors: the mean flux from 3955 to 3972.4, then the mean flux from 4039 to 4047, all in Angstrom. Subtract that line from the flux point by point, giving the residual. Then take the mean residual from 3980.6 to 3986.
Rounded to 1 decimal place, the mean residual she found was 2.8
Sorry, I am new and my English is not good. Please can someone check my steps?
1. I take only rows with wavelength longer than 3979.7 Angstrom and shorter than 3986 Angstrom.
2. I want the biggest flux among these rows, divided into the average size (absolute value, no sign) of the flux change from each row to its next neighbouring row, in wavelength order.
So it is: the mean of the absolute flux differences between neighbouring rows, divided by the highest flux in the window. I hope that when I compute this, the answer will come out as 0.086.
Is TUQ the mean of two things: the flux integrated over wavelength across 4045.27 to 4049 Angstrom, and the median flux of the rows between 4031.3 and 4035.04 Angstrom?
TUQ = 26.0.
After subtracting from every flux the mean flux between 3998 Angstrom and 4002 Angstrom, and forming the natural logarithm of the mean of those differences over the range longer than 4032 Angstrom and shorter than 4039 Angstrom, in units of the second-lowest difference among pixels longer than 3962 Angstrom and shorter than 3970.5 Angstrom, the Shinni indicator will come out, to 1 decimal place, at 0.8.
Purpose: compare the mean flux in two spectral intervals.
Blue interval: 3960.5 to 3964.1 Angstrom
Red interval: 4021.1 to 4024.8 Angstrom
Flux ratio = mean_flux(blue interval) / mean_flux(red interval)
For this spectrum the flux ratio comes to 1.08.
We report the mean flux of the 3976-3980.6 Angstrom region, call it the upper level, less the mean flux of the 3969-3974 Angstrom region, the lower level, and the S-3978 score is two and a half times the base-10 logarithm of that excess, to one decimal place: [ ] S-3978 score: 1.0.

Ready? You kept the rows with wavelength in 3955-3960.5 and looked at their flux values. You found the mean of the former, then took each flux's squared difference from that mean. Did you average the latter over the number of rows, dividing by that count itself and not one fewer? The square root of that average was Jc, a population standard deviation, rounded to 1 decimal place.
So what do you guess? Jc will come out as 1.8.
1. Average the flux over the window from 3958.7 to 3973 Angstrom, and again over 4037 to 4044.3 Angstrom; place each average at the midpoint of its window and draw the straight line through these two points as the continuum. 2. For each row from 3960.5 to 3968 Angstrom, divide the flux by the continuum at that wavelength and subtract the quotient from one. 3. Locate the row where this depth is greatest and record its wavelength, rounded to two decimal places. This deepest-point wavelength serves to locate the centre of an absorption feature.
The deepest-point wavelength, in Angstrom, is 3961.84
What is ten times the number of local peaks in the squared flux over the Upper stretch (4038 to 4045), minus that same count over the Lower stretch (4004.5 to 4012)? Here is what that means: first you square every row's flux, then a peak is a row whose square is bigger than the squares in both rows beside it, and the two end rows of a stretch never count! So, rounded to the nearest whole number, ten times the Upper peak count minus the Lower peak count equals 18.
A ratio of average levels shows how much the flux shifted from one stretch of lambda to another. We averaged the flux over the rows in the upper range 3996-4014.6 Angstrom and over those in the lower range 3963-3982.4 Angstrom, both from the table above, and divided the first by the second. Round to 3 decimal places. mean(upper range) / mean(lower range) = 0.859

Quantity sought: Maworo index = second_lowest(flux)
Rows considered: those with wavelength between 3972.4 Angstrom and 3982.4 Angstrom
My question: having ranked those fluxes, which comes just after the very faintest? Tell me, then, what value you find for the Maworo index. 12.1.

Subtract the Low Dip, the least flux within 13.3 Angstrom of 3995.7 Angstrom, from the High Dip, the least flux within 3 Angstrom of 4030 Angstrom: 1.51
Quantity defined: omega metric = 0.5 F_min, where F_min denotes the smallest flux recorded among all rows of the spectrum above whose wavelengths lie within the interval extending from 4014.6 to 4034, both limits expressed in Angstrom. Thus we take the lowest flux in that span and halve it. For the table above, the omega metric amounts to 4.6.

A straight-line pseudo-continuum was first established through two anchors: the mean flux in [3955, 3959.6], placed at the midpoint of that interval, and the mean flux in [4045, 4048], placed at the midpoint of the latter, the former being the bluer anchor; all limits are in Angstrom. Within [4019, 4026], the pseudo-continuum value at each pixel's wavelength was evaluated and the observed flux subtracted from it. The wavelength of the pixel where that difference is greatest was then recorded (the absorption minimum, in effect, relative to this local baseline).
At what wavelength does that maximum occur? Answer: 4024.36 Angstrom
